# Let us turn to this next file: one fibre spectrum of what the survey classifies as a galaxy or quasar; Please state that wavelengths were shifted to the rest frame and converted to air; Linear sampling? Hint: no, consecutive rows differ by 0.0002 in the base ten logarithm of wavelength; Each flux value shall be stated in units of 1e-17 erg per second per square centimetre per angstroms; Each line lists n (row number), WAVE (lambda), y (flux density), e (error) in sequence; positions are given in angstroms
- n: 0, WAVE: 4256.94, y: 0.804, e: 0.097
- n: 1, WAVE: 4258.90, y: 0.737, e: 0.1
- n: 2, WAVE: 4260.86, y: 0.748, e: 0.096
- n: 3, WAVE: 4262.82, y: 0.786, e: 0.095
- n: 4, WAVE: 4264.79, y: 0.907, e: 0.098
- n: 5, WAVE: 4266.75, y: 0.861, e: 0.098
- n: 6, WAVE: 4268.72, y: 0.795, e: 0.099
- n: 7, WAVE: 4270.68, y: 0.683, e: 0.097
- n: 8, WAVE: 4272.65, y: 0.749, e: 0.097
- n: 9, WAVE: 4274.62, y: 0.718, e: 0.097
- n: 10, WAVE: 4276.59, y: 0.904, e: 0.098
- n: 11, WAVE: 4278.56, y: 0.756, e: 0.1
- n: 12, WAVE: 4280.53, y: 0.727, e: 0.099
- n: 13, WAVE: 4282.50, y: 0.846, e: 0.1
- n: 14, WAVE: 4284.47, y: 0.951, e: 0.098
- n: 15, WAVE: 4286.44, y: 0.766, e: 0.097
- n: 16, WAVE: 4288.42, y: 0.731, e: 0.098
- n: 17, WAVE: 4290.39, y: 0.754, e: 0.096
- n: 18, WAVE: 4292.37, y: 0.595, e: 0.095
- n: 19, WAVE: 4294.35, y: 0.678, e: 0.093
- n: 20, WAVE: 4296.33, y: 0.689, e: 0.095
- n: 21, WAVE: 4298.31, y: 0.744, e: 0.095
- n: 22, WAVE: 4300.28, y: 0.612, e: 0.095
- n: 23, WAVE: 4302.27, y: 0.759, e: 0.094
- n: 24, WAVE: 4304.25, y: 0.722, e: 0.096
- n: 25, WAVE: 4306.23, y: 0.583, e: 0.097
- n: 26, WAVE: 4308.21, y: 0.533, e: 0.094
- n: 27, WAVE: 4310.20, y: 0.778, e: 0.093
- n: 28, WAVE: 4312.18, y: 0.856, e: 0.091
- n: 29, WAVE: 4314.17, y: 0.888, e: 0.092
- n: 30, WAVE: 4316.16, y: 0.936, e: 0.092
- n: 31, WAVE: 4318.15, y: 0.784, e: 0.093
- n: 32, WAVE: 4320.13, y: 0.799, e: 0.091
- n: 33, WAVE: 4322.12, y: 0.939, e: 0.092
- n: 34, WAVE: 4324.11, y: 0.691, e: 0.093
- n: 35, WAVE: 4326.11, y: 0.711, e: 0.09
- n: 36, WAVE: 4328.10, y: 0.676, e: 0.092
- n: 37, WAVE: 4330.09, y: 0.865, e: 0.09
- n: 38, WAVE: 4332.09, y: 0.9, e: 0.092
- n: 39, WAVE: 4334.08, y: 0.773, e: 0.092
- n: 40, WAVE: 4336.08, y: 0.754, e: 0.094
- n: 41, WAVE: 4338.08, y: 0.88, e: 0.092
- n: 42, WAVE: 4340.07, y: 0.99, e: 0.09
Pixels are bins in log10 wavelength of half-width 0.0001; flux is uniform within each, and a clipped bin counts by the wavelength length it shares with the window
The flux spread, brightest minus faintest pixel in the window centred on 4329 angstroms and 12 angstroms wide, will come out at 0.22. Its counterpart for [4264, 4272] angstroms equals 0.22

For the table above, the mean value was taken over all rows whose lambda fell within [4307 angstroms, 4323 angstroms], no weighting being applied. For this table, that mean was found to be 0.81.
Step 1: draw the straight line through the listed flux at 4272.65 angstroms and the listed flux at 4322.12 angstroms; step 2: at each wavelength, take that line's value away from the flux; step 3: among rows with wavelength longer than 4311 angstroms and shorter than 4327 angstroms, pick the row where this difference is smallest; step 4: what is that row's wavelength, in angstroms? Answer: 4324.11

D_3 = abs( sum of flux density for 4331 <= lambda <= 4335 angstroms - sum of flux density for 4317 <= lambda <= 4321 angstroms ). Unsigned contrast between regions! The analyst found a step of 0.09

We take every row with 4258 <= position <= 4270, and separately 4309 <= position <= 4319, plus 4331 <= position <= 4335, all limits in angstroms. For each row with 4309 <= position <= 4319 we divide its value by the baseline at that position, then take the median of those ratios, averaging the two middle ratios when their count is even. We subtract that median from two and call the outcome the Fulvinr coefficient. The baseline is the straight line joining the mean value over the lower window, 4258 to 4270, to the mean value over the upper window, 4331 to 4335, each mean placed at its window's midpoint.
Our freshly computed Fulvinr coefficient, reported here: 0.97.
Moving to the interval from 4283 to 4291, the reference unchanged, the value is 1.07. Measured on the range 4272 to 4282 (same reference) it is 1.07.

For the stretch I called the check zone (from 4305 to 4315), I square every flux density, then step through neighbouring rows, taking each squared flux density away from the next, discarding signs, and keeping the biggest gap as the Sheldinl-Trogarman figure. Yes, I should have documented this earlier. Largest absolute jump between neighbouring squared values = 0.321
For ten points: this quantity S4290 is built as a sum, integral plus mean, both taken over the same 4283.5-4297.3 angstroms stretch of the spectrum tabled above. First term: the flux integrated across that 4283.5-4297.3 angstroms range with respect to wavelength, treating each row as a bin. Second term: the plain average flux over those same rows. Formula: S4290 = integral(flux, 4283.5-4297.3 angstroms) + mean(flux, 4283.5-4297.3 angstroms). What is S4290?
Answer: 11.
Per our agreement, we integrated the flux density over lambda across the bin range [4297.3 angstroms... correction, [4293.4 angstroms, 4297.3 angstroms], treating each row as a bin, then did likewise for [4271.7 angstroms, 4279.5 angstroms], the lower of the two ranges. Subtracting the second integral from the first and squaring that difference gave 12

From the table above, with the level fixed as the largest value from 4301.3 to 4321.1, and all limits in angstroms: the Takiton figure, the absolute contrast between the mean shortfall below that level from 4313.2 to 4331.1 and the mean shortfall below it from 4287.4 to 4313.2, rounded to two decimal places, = 0.11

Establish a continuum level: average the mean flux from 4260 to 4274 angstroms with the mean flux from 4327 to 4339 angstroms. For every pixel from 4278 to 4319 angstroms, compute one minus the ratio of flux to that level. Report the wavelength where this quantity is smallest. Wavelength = 4284.47 angstroms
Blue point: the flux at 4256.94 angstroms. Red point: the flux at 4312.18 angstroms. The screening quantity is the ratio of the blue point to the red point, 0.94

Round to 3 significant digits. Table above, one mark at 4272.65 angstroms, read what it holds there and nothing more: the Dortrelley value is 0.749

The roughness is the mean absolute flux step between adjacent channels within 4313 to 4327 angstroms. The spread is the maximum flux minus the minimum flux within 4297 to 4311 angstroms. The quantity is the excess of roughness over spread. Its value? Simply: -0.14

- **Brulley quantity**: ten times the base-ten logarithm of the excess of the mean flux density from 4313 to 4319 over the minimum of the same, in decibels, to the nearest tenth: -10.7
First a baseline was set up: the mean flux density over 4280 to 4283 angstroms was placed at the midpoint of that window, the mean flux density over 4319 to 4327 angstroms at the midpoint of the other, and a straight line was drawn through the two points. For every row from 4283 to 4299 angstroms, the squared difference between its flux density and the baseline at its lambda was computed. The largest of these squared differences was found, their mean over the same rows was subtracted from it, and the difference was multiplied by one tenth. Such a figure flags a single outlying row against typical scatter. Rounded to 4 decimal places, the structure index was 0.0025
